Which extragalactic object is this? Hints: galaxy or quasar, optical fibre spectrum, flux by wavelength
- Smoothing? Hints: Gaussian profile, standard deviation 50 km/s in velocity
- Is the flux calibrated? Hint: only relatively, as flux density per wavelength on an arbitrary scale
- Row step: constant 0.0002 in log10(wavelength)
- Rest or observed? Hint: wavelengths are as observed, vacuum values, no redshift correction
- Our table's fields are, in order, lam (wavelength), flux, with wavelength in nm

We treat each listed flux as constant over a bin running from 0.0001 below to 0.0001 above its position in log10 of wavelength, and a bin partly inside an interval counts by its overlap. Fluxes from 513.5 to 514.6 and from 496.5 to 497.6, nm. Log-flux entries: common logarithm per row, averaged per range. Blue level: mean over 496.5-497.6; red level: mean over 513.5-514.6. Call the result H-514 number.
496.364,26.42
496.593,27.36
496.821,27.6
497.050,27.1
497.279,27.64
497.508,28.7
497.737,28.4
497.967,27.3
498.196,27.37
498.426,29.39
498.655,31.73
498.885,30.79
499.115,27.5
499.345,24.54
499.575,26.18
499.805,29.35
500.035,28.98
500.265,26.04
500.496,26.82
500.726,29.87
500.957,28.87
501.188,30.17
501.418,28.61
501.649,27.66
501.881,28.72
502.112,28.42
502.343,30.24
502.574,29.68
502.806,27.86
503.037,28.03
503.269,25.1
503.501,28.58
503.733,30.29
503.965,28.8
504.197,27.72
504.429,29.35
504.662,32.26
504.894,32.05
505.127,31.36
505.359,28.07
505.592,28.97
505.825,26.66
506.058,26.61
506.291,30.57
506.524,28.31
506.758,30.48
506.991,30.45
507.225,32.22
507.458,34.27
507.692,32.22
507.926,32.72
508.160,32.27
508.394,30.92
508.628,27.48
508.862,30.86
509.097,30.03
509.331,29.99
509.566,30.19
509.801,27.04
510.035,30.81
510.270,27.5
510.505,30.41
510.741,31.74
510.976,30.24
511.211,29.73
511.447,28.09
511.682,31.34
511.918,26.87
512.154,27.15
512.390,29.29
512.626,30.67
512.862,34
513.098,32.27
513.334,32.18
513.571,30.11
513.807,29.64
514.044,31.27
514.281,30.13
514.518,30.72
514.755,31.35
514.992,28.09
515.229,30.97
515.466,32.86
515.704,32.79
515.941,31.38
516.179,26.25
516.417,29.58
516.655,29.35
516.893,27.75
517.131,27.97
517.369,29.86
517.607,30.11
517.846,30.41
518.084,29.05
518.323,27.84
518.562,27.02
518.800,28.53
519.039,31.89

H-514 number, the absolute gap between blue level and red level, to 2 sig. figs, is 0.040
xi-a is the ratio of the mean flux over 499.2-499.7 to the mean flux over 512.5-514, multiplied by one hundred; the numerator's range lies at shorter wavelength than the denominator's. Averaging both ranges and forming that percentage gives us 81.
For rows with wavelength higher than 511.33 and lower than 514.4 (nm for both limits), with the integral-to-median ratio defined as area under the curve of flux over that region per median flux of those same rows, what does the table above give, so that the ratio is 3.08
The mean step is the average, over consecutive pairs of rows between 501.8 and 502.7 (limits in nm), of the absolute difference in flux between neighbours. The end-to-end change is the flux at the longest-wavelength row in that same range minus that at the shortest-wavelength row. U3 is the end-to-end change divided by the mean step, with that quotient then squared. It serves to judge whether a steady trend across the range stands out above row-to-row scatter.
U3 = 1.2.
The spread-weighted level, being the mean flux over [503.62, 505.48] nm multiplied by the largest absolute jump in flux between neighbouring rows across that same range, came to 99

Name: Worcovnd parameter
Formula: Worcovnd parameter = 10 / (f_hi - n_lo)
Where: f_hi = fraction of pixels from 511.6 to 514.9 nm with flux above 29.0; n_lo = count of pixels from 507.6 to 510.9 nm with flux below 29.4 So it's -4.67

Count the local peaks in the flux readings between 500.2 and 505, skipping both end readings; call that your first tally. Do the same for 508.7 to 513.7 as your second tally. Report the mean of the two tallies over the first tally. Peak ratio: 0.86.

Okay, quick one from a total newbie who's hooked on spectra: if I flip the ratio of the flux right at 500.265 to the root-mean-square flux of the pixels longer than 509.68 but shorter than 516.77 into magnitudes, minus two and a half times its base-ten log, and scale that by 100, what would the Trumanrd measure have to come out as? 16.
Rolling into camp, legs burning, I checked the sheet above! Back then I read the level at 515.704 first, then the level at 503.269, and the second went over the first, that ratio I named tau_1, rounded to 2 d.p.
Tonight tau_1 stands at 0.77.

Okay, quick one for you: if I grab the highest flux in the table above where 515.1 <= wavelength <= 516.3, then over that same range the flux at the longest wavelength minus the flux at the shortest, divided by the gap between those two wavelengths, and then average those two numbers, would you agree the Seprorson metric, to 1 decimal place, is 13.9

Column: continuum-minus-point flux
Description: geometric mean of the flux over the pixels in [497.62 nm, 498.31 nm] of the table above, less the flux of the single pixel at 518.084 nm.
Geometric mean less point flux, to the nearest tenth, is -1.4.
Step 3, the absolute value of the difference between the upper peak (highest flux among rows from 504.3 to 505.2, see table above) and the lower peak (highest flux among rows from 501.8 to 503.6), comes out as 2.0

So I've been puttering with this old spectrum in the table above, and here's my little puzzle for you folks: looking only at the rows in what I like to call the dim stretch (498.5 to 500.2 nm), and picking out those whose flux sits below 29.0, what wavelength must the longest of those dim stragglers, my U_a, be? 500.035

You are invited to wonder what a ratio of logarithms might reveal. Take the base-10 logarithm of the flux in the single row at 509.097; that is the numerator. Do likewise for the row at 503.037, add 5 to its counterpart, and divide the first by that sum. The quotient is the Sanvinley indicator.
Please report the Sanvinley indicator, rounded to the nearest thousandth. 0.229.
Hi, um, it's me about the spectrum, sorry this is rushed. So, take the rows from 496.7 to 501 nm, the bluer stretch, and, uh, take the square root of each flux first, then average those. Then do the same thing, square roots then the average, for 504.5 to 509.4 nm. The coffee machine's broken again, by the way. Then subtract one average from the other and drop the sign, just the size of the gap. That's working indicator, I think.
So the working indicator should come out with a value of 0.21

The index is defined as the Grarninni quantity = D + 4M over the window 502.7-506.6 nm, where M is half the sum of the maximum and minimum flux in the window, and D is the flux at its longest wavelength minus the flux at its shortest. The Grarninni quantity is 115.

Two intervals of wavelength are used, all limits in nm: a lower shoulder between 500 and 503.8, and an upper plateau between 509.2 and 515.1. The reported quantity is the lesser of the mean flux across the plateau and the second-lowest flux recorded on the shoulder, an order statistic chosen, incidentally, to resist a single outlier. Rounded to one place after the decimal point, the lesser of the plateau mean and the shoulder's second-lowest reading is 26.0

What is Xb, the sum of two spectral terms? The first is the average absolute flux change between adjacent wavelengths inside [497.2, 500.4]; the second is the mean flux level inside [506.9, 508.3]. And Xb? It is 34.1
